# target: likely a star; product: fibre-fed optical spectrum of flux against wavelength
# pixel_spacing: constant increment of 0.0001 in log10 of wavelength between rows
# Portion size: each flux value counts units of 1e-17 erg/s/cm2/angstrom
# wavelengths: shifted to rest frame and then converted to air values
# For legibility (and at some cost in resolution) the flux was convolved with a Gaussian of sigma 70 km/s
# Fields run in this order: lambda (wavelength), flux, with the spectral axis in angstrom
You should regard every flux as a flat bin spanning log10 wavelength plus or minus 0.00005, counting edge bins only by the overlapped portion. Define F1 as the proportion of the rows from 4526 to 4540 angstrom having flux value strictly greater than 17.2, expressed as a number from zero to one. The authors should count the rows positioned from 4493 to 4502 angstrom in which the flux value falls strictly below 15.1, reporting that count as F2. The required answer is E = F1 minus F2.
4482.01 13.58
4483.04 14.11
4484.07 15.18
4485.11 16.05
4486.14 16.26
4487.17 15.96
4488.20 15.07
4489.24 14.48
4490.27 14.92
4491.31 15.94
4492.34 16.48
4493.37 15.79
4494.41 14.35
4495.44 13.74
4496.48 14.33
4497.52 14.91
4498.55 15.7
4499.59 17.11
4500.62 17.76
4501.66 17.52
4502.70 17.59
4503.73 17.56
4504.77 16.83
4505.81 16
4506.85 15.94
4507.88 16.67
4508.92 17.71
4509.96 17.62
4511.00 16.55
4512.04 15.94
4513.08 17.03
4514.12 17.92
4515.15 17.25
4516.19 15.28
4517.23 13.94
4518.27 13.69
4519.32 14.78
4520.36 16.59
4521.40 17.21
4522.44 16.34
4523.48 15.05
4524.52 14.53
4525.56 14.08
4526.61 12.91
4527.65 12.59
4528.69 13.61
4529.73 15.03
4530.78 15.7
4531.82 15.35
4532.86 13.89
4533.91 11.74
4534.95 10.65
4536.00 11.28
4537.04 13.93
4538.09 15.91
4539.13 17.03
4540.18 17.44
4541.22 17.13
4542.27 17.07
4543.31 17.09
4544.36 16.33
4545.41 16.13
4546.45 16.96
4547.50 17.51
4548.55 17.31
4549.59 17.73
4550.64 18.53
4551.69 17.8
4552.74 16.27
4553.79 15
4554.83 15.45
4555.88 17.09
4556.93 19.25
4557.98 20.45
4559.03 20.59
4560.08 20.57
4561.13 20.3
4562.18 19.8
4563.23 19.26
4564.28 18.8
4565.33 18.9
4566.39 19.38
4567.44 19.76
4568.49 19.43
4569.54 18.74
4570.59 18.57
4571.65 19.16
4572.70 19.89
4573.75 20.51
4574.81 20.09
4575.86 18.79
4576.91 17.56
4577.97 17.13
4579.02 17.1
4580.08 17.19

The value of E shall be -4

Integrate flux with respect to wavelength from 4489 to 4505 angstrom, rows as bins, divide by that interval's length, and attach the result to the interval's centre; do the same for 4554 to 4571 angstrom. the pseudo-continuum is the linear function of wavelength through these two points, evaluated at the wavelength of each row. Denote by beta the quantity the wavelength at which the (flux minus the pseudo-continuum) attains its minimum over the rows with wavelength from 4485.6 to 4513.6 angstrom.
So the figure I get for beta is 4495.44 angstrom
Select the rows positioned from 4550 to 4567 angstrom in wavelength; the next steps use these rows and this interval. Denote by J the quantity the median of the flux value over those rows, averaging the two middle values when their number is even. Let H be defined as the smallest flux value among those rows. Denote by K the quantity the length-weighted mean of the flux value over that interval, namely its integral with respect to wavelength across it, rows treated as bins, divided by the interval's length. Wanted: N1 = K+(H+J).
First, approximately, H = 15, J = 19.1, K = 18.6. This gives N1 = 53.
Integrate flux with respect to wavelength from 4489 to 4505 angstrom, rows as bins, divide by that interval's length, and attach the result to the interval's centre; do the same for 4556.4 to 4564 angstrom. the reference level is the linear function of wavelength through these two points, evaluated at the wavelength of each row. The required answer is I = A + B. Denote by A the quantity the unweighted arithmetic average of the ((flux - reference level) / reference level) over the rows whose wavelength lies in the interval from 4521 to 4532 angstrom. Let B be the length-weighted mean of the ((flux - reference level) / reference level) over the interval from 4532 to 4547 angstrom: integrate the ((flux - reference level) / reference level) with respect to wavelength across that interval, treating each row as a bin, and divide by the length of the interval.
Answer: -0.36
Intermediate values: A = -0.17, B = -0.19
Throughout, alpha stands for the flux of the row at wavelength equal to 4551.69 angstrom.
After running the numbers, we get 17.8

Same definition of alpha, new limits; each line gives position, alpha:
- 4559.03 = 20.59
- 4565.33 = 18.9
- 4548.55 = 17.31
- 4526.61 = 12.91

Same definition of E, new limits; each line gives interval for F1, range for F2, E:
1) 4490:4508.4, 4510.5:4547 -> -15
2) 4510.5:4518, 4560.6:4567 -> 0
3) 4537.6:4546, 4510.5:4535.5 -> -13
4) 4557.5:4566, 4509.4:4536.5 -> -13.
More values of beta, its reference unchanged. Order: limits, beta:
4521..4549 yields 4534.95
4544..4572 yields 4553.79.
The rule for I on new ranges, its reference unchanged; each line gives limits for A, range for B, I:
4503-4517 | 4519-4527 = -0.13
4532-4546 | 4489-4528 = -0.24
